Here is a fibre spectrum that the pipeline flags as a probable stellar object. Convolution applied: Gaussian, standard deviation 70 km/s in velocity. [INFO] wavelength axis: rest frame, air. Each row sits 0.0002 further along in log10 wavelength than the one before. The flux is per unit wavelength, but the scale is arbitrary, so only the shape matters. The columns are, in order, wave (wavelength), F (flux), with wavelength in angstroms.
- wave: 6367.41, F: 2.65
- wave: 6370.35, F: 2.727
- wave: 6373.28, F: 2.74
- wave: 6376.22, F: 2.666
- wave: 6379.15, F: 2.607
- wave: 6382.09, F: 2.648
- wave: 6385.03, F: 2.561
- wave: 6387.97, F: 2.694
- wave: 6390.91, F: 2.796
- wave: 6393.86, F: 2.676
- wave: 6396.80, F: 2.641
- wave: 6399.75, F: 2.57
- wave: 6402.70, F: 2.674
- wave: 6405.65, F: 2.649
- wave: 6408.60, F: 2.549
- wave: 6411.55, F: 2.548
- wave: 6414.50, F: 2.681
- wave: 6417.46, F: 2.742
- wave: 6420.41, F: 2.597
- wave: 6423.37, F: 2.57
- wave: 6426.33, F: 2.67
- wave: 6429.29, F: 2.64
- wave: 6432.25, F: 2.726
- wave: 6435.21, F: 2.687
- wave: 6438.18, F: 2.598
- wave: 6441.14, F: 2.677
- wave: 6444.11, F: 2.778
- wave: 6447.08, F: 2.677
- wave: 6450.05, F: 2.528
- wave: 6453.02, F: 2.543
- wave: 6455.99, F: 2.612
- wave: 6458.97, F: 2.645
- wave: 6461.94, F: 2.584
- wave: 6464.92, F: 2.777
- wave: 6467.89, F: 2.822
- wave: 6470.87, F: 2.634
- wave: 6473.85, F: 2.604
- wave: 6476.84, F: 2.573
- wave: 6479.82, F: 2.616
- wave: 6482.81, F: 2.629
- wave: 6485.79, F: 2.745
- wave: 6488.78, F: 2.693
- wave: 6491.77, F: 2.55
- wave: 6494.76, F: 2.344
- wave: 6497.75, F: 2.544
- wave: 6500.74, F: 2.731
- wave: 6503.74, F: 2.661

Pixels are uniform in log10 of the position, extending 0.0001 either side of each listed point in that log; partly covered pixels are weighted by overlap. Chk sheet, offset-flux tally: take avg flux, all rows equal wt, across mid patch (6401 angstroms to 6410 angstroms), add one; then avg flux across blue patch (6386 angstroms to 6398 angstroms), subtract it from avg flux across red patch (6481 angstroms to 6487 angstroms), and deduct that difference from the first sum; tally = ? 3.64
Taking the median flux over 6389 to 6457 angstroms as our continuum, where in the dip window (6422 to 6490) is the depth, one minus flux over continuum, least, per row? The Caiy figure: 6467.89 angstroms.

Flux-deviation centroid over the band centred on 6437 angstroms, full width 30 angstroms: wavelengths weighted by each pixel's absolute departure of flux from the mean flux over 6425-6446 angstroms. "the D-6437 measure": 6438.2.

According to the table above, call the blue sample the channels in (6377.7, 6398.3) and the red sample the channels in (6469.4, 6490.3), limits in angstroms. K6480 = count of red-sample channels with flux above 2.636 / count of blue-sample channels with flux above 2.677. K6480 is 1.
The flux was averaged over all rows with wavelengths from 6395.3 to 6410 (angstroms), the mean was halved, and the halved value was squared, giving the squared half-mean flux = 1.71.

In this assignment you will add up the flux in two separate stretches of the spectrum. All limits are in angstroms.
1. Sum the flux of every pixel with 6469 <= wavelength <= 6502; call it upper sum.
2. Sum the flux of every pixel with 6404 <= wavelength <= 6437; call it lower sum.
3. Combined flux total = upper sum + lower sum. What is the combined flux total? 57.7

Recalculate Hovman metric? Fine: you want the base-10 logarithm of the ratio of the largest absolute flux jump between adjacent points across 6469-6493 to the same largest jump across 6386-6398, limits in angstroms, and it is 0.076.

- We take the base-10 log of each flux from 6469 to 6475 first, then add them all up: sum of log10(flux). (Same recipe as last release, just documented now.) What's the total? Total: 0.836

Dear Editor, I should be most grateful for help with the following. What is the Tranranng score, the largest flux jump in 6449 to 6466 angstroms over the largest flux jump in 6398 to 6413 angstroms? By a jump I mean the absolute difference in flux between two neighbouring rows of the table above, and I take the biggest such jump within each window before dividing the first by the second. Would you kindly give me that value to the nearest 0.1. 1.9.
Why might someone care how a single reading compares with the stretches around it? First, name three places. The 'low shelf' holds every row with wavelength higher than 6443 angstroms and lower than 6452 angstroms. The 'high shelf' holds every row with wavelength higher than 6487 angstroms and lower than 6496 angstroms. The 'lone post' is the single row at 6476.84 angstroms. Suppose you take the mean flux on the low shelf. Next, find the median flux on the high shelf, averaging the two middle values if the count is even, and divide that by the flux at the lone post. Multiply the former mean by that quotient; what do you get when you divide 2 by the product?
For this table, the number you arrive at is 0.76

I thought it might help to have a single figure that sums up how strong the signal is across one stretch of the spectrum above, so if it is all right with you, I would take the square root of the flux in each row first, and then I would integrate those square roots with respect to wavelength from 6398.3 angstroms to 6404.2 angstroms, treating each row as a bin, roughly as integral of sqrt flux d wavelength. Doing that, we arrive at 9.55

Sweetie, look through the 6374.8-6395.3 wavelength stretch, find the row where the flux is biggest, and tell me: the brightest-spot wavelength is 6390.91 angstroms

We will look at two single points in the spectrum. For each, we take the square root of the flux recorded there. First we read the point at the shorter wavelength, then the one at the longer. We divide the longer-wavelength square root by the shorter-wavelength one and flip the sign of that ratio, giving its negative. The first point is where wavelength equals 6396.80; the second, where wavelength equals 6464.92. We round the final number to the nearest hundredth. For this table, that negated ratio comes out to -1.03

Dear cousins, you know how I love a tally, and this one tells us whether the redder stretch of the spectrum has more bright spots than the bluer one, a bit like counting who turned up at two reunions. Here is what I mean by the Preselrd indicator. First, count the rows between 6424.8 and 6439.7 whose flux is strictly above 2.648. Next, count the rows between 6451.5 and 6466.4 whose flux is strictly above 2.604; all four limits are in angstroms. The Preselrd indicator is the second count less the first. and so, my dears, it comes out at 0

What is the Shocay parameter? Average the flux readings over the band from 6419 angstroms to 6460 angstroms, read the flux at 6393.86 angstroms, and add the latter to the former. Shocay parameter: 5.315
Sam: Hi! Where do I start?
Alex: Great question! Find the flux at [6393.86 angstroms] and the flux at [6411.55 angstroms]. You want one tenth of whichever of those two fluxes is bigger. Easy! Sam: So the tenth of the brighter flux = 0.268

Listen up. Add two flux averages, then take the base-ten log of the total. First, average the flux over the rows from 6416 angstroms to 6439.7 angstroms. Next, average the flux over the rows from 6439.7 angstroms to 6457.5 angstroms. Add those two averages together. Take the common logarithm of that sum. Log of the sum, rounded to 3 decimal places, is 0.723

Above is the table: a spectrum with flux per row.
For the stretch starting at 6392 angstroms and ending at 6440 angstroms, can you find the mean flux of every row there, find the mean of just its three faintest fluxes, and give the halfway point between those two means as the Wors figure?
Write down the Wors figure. 2.60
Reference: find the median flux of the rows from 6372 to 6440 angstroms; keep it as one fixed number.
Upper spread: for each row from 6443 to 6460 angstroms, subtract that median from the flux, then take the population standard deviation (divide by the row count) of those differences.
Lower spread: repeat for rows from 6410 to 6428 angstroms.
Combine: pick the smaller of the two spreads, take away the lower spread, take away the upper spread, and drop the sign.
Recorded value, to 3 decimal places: 0.084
